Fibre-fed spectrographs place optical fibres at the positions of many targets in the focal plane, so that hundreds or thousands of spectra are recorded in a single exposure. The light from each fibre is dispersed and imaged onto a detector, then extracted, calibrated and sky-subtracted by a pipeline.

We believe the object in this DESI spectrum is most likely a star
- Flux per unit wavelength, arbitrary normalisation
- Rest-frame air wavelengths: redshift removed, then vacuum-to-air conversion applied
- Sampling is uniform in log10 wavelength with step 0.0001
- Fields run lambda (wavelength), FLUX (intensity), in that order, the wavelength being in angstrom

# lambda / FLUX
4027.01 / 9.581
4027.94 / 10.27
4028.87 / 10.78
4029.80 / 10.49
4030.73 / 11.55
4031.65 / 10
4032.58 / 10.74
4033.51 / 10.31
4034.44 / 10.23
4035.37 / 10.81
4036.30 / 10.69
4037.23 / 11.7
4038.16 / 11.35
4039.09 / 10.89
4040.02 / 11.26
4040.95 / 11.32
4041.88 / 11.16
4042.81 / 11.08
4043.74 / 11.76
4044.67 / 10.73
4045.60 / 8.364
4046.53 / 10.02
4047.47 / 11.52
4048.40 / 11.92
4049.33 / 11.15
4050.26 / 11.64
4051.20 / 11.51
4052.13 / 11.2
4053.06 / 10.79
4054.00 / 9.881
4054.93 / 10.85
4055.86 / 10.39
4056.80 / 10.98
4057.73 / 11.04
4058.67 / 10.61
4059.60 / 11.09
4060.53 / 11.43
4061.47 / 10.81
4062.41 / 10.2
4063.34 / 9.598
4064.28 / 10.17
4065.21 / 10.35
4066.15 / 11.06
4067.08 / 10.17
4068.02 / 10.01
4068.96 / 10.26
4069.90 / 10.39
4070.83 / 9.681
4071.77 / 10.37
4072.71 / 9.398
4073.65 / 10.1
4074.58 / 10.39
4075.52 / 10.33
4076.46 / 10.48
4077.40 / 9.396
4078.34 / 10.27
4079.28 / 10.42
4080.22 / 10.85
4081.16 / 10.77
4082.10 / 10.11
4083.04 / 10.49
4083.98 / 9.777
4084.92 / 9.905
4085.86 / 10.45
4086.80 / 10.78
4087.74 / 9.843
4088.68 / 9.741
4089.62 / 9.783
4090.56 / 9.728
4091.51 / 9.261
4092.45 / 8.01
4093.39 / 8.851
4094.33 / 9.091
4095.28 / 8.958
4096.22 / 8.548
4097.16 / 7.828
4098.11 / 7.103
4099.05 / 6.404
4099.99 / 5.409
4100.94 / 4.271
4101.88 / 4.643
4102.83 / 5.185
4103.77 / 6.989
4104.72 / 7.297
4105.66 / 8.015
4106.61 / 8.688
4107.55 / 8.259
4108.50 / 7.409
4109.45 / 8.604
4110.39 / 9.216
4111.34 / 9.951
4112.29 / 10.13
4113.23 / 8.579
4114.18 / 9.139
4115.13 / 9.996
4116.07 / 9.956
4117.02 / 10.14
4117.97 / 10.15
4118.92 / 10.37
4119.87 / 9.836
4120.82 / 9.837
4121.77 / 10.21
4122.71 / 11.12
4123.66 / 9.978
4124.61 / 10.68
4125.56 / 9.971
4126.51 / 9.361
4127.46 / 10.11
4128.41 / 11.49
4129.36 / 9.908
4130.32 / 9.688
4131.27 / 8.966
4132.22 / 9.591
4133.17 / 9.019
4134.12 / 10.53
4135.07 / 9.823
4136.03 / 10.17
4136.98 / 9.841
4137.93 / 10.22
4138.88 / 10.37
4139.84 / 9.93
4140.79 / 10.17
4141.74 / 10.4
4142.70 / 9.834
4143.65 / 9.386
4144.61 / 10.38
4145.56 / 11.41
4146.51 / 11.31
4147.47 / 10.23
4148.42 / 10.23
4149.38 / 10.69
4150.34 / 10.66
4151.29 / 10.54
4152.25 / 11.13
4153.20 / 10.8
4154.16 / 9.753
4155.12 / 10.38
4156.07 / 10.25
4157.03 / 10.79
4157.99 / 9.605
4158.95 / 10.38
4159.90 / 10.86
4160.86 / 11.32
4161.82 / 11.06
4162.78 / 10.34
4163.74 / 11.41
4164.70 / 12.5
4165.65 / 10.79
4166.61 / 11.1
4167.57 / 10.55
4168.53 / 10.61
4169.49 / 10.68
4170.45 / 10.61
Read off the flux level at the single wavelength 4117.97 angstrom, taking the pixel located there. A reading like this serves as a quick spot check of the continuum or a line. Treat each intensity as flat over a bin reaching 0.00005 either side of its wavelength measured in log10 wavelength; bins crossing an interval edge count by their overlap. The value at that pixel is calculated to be 10.15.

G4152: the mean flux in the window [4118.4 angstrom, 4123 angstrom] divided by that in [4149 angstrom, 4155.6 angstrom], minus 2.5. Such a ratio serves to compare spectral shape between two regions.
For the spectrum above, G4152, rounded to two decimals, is -1.53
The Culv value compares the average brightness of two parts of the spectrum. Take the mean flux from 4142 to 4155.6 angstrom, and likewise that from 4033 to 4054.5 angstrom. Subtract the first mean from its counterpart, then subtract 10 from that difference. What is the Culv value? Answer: -9.6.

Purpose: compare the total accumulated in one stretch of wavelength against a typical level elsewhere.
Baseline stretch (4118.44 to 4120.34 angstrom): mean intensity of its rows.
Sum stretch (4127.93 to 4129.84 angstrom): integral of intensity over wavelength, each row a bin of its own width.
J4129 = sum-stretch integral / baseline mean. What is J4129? 2.0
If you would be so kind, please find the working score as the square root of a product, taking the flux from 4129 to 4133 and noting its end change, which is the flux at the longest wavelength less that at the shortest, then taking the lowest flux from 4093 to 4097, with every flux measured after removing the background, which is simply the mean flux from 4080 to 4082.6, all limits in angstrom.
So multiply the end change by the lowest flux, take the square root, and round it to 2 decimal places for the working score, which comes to 0.80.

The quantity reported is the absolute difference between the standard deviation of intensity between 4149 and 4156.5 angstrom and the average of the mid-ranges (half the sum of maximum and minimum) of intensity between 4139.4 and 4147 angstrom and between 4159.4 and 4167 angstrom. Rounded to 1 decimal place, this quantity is 10.5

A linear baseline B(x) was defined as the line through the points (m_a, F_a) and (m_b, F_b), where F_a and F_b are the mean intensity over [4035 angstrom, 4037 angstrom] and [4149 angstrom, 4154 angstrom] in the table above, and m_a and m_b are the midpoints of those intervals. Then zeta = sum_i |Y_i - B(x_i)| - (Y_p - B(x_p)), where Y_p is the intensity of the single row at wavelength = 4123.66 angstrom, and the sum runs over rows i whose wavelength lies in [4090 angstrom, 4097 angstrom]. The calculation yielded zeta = 14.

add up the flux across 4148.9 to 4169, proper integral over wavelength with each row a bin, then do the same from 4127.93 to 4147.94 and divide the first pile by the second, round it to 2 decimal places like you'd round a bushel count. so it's 1.07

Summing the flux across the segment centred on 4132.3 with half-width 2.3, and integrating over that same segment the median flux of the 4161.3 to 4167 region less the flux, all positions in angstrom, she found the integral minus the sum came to -41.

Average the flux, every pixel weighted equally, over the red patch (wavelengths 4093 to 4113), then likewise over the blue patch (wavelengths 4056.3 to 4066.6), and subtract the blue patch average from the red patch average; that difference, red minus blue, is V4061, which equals -3.0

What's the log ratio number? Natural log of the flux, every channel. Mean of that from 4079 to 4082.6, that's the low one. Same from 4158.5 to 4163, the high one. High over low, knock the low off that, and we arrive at -1.34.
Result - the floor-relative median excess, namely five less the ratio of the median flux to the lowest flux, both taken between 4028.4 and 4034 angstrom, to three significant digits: 3.94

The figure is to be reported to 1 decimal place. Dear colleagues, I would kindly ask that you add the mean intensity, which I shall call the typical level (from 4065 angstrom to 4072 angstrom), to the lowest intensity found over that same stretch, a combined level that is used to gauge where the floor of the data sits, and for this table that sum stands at 20.0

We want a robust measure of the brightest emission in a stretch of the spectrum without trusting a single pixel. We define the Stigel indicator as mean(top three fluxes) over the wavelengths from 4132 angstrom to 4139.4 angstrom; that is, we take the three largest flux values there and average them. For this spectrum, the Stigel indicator 10.4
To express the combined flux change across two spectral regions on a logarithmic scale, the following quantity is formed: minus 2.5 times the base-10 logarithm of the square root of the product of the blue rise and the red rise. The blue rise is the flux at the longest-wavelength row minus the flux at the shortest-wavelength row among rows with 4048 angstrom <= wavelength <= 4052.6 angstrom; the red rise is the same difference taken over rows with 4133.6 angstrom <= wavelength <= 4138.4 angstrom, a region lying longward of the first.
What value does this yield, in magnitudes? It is 0.81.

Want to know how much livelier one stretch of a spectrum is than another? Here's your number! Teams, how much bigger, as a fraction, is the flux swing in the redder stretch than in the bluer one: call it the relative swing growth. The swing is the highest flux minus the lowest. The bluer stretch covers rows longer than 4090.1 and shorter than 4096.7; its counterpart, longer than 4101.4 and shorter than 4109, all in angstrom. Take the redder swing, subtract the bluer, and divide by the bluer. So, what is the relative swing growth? 1.4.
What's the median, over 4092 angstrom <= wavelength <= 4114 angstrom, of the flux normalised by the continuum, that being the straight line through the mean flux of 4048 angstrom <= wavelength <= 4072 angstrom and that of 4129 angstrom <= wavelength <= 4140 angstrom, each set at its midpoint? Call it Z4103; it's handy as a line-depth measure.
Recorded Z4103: 0.79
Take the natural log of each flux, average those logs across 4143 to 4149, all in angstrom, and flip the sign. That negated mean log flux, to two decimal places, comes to -2.35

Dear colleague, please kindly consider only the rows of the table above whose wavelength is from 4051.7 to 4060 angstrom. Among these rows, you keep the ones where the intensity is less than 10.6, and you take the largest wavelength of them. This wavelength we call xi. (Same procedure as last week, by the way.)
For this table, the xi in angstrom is 4055.86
